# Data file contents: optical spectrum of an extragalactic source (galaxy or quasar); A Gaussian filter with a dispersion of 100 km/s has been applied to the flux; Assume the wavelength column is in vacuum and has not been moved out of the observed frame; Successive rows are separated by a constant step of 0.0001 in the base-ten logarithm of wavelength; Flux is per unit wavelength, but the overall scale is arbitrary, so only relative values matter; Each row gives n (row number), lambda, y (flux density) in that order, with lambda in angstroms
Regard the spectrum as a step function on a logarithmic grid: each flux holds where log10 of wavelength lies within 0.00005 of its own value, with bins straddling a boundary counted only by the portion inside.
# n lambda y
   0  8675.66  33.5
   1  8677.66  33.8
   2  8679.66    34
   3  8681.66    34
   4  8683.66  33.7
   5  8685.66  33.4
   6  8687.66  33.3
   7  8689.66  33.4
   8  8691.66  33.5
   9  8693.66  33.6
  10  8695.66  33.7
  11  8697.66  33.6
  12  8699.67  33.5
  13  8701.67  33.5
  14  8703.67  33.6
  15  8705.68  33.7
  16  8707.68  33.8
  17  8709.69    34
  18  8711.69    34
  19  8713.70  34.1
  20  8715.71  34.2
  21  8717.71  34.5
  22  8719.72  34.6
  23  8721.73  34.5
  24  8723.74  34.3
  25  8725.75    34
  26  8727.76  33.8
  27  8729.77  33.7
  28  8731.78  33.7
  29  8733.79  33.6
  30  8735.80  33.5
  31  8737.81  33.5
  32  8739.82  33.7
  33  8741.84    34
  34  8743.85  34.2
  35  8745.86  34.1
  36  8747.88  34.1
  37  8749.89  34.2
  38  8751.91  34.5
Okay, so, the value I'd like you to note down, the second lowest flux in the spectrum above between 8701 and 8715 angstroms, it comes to 33.6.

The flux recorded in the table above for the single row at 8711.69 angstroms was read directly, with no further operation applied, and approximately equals 34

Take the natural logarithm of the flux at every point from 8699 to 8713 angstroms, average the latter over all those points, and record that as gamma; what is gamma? 3.52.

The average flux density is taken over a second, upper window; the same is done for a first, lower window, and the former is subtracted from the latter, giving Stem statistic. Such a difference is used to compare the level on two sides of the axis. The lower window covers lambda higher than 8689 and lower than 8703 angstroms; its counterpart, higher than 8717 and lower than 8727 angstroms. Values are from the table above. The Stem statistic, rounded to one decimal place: -0.8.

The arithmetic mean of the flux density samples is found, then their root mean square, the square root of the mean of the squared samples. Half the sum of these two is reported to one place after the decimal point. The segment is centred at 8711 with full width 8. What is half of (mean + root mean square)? 34.0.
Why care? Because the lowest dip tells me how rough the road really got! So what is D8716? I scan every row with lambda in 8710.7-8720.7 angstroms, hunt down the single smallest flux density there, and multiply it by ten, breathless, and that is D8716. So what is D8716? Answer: 340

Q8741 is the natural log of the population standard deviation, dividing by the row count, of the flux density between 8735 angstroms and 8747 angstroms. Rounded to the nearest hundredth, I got -1.27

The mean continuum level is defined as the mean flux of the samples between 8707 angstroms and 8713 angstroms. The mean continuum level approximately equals 33.93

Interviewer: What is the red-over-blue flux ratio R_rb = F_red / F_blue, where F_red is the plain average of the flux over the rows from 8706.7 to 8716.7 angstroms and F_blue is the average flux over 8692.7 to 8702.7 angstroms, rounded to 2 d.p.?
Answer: 1.01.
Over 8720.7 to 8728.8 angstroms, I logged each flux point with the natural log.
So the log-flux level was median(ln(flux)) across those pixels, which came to 3.53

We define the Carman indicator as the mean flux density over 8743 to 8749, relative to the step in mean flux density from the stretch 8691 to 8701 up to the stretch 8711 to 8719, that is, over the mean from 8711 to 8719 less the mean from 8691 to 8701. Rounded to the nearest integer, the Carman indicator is 55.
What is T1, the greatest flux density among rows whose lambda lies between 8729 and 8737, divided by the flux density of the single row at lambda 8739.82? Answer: 1.00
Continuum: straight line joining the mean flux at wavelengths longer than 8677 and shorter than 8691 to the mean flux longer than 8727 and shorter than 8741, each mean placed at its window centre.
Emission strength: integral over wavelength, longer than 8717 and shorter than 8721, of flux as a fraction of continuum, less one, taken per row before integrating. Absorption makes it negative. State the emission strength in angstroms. 0.11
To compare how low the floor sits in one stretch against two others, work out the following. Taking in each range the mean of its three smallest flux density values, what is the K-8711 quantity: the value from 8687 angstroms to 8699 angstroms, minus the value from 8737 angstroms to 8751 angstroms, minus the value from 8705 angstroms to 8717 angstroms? -34.2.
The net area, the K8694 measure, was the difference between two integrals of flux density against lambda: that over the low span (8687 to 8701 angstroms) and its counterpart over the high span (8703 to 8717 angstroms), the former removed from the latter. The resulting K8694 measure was 6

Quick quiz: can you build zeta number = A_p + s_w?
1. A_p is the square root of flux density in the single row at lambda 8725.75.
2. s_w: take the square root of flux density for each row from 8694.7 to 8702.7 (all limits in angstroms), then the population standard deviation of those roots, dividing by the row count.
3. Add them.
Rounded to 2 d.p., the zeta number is 5.84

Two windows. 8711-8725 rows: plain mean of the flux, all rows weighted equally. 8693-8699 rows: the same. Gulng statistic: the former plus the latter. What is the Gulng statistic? 67.9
